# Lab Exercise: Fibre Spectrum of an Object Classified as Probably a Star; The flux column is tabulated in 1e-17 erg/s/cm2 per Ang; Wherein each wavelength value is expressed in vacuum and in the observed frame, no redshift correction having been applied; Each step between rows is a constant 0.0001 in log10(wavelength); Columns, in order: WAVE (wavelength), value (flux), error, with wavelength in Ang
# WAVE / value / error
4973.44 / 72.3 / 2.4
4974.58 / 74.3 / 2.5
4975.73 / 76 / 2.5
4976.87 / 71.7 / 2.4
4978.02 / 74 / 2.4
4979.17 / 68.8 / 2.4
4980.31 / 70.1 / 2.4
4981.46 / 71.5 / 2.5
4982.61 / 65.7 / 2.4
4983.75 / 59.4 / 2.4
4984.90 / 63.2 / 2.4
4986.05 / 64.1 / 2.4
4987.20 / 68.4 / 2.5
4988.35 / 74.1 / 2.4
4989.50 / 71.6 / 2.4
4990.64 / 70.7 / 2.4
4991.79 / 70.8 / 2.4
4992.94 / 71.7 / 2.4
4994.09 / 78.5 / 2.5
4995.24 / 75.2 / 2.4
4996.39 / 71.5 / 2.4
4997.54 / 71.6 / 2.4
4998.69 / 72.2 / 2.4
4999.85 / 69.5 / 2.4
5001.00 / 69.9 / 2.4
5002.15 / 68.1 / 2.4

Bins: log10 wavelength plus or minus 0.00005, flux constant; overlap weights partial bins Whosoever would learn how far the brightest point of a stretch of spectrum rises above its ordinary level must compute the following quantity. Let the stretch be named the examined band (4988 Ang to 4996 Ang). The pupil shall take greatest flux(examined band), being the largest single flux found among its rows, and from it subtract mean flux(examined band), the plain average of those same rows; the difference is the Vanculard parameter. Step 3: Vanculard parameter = 5.3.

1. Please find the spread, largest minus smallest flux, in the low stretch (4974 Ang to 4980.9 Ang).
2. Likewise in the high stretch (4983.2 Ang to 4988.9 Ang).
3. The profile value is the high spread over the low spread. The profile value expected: 2.0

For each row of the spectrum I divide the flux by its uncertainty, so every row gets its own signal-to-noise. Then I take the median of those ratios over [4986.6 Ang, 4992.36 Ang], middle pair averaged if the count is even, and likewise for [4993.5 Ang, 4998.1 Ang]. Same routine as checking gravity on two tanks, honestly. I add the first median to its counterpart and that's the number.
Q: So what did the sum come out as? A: 60.1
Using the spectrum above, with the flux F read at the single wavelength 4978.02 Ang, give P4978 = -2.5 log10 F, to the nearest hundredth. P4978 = -4.67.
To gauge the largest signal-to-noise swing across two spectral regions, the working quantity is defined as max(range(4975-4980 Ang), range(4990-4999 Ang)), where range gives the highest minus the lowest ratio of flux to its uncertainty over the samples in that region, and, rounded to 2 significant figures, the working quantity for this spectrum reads 2.2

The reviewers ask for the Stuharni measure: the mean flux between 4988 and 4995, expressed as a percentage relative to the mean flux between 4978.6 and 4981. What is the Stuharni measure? 105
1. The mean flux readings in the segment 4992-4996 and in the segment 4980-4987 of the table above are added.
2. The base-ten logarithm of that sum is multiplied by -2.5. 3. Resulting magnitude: -5.37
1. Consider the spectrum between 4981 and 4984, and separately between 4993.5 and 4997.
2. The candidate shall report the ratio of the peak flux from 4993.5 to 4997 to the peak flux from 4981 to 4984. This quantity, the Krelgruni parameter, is 1.10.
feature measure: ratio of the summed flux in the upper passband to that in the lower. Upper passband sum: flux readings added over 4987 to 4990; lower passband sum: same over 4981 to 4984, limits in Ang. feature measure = 1.09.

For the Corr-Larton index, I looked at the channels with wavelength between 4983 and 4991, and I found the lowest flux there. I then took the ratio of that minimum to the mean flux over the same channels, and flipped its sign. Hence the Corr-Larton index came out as -0.88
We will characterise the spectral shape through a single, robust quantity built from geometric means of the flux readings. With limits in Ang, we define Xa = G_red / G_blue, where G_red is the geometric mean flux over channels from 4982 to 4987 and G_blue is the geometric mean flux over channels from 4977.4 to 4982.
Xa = 0.89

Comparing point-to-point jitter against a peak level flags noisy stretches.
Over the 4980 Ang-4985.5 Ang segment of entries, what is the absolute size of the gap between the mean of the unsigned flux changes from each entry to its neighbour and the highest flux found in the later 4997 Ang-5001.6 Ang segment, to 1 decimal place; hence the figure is 67.9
